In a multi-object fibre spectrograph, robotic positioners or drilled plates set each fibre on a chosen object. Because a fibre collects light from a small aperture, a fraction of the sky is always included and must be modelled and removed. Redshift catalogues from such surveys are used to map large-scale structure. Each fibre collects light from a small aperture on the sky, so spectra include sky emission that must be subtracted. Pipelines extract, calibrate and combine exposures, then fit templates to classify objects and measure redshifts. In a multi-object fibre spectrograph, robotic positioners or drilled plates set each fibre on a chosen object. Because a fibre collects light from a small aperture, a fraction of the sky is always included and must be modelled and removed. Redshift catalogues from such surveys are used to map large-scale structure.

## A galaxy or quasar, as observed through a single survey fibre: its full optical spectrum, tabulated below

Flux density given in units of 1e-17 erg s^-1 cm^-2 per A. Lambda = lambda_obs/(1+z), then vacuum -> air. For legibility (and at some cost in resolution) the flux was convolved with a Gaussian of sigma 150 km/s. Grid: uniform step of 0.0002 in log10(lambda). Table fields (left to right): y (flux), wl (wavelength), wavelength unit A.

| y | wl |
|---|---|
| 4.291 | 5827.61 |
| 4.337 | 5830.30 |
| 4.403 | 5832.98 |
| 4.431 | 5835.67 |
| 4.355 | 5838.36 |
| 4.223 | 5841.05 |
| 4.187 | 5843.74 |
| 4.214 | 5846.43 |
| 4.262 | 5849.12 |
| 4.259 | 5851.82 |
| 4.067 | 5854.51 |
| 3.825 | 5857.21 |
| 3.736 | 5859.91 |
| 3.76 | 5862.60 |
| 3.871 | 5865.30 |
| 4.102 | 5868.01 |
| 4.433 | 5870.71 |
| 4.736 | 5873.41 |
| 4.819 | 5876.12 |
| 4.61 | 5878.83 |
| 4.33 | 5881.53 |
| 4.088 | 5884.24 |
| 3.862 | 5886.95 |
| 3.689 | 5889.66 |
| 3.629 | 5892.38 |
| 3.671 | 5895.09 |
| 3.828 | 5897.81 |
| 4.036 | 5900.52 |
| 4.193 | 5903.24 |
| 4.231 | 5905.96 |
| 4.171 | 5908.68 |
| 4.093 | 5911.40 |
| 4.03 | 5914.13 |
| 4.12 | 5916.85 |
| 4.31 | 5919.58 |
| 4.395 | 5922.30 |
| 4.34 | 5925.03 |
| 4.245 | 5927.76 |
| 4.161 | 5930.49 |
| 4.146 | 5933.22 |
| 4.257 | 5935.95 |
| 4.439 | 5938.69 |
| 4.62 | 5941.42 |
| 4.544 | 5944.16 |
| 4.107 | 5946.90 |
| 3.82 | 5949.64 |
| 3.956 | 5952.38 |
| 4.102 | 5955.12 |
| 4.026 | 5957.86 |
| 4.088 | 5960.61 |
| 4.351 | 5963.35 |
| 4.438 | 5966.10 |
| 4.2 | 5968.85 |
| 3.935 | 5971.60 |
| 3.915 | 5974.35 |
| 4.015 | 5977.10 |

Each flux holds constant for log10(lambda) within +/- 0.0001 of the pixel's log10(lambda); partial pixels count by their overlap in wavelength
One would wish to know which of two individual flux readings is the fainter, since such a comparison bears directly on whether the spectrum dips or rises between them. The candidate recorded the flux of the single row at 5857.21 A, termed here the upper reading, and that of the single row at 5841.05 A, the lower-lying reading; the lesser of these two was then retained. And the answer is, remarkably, 3.825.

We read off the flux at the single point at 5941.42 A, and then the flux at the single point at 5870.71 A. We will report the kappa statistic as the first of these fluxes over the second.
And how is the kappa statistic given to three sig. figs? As 1.04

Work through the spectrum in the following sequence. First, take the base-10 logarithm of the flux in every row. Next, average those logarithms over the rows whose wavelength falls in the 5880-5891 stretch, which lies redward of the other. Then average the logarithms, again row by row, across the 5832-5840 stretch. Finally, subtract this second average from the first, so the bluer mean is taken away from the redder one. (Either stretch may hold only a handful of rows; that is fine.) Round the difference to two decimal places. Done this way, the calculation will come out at -0.04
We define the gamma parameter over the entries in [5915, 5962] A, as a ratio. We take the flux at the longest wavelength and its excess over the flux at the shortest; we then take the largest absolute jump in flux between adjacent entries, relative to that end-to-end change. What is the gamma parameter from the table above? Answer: -14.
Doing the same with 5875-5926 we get -1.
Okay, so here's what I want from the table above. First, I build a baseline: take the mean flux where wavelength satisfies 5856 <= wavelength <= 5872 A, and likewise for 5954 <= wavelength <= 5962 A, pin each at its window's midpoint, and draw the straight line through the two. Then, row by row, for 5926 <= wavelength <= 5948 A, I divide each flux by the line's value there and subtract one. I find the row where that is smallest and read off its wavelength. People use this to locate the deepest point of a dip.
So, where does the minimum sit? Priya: 5946.90 A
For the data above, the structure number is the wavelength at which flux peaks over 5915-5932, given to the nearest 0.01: 5922.30 A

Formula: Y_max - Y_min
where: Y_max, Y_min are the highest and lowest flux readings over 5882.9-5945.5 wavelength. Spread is 1.0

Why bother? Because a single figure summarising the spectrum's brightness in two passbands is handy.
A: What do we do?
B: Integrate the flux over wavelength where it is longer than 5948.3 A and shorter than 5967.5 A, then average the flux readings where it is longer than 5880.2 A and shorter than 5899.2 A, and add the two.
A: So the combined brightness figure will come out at 82.8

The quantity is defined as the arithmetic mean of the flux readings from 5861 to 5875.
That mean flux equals 4.18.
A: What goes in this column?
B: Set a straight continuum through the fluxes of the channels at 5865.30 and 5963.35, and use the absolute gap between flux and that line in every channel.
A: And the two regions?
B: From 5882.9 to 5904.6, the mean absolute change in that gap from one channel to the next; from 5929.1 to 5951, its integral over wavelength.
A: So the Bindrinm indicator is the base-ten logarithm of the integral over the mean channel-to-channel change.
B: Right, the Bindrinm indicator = 1.61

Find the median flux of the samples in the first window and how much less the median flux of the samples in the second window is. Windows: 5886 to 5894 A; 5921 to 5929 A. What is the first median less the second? -0.65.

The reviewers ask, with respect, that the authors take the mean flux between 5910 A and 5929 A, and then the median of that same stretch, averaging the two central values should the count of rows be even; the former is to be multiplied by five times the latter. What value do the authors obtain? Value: 90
